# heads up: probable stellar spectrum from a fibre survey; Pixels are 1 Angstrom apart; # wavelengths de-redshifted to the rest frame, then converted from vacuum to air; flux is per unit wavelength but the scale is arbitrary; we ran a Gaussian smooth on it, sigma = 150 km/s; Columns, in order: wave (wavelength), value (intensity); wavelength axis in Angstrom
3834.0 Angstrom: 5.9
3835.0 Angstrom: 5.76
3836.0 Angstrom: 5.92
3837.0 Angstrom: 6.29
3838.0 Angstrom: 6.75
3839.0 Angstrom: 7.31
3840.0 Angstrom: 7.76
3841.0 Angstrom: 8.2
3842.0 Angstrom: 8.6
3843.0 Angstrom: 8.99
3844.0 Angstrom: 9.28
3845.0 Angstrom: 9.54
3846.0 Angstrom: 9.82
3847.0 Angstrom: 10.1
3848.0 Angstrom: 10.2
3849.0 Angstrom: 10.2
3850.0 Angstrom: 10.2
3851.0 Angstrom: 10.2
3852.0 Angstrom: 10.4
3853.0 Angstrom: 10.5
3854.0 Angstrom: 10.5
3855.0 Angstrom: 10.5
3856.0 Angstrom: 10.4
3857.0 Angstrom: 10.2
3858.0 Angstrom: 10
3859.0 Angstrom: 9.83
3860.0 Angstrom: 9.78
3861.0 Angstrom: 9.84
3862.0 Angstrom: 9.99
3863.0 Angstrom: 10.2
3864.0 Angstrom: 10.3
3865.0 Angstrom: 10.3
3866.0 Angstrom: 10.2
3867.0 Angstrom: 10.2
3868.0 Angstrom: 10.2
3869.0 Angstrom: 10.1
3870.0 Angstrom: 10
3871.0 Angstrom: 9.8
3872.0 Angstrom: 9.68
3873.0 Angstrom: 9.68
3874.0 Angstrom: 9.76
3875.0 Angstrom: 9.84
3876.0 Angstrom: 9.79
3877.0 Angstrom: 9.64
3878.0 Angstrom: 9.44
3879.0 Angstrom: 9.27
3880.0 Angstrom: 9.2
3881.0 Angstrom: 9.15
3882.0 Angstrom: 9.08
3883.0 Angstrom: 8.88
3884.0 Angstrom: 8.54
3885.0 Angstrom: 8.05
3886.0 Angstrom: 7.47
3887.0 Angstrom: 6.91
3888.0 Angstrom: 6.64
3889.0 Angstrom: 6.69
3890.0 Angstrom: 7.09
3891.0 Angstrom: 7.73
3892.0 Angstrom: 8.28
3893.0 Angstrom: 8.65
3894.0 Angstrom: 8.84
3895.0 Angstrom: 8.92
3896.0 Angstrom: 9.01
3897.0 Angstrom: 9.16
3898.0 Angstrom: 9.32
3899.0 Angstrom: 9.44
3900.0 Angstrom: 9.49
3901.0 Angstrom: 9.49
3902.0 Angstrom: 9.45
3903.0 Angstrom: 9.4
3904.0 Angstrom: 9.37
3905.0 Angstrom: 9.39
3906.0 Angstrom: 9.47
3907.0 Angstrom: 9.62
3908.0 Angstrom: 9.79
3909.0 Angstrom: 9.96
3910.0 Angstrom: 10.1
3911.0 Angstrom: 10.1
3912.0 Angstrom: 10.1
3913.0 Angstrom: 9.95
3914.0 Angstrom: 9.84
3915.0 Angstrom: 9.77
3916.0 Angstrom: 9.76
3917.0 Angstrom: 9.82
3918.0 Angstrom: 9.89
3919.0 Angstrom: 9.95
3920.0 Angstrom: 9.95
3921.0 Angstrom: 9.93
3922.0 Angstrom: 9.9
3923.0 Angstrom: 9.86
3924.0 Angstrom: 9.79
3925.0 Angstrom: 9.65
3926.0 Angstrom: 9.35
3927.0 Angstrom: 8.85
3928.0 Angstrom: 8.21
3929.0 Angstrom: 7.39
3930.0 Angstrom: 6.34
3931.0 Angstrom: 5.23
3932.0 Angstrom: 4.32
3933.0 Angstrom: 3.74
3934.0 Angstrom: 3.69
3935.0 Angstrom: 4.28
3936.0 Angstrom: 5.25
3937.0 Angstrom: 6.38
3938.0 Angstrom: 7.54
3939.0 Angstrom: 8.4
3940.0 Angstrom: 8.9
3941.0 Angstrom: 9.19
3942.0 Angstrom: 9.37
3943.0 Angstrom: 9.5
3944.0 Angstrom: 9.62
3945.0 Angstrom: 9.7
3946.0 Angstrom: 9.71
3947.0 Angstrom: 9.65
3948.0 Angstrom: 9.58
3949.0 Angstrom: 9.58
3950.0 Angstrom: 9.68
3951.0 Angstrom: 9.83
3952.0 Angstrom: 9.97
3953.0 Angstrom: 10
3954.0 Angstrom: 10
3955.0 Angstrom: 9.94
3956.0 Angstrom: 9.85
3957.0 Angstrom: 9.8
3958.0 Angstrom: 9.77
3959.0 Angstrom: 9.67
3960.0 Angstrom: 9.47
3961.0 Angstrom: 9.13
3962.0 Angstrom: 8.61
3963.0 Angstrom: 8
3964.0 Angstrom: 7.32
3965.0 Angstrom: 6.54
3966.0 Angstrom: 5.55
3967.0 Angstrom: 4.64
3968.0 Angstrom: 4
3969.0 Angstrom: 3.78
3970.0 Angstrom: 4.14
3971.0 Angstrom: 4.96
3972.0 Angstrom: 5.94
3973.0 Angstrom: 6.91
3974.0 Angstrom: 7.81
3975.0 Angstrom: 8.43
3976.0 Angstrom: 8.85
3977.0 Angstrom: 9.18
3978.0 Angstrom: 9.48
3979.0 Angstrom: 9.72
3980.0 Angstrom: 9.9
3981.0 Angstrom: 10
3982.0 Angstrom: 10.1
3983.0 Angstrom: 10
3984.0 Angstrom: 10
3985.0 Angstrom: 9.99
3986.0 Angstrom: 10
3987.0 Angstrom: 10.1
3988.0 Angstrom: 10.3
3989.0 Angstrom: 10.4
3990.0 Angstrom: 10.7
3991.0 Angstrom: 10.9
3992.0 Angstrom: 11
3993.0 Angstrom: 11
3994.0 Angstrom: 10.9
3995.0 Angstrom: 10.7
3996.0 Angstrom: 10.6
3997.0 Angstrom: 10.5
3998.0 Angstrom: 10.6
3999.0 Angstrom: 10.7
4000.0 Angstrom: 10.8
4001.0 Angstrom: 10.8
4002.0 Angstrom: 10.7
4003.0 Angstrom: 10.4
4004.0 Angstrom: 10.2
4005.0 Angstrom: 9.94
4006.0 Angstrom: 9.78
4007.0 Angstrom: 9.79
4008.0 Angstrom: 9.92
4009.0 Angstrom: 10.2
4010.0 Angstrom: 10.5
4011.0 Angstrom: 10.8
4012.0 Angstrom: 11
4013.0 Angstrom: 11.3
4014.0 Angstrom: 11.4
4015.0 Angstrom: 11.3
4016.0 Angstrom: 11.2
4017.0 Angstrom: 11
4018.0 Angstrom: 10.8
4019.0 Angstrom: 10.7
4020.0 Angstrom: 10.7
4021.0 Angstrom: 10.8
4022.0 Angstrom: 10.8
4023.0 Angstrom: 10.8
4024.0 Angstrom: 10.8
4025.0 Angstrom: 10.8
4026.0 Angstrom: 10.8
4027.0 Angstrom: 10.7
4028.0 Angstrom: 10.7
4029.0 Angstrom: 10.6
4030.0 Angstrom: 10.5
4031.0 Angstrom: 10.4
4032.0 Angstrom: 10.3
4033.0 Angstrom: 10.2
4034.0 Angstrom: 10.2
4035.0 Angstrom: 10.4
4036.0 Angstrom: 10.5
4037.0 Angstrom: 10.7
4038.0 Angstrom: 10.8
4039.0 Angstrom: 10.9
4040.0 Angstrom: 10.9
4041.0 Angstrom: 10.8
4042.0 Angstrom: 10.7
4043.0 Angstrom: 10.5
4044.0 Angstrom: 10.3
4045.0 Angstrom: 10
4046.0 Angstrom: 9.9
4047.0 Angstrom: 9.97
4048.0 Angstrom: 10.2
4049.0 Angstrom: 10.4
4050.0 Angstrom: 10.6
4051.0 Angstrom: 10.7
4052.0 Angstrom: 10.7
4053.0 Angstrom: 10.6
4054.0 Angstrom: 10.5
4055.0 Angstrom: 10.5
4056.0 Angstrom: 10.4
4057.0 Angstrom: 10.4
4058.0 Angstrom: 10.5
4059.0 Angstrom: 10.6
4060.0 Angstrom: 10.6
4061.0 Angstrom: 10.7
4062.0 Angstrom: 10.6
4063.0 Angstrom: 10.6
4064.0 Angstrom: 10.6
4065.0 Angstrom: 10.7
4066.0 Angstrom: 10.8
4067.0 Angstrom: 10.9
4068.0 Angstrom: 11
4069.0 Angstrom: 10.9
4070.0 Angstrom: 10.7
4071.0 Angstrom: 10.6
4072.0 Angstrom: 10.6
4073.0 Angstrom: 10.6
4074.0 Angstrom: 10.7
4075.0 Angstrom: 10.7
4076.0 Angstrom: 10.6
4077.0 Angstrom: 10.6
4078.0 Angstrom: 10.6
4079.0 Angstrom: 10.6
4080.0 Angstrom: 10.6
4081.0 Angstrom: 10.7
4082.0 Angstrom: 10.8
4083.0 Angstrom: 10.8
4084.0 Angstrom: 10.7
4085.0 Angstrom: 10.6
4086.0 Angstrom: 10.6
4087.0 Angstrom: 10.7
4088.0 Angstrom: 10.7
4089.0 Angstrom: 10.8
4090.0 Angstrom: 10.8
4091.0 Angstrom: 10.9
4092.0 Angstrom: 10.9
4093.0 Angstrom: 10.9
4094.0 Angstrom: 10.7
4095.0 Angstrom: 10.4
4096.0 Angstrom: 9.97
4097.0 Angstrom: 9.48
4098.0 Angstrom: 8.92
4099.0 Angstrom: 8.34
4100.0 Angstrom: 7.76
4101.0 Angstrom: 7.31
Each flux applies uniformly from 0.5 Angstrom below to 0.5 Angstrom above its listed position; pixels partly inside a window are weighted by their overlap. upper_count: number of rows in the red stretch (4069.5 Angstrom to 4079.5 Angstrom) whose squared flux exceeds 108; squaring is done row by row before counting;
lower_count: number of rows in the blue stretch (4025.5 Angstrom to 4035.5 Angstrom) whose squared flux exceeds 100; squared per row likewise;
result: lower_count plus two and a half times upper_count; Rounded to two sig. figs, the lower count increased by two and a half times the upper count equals 35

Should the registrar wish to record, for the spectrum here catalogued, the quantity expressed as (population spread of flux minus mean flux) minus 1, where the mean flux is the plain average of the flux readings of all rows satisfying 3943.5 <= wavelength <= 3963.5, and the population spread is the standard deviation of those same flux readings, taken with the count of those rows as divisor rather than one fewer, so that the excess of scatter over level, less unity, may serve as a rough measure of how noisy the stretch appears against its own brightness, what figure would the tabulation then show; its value -10.1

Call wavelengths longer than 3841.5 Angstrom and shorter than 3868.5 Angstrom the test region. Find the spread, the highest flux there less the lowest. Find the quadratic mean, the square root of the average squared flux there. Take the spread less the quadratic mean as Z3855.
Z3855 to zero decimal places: -8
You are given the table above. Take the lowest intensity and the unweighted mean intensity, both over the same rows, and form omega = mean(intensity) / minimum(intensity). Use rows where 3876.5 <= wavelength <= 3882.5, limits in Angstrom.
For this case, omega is 1.024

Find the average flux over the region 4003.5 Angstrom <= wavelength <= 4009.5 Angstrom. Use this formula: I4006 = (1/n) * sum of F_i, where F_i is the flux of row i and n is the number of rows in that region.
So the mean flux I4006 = 10.0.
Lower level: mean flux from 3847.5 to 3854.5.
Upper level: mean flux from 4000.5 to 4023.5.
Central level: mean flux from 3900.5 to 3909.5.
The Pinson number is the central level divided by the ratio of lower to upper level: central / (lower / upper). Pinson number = 9.9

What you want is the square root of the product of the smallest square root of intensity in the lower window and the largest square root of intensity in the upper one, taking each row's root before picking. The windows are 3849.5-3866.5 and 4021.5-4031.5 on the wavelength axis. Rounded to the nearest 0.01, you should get 3.21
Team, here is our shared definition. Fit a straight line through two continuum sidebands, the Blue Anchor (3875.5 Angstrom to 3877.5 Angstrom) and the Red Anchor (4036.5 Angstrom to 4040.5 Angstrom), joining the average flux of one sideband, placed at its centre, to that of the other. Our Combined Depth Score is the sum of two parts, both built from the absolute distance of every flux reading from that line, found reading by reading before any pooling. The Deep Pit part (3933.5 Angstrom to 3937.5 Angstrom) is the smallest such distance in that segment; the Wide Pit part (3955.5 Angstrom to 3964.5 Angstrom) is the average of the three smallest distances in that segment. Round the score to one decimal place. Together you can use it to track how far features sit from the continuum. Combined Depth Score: 4.2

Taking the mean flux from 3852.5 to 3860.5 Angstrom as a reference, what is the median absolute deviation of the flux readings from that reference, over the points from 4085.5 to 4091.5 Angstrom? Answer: 0.54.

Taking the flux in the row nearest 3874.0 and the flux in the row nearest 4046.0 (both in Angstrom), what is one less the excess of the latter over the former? 0.86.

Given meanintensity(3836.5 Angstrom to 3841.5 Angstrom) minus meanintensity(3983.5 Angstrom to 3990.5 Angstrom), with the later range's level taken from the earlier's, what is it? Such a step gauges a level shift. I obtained -3.0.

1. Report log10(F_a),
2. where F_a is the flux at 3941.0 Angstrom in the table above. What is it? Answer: 0.96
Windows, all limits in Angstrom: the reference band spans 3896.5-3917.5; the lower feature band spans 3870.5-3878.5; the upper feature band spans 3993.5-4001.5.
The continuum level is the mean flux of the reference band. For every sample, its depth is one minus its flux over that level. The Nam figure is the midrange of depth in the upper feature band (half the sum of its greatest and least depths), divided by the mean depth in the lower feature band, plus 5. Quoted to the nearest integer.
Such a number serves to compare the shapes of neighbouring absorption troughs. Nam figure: 27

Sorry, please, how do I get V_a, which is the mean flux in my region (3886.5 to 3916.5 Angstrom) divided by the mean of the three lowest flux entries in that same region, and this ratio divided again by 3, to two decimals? 0.45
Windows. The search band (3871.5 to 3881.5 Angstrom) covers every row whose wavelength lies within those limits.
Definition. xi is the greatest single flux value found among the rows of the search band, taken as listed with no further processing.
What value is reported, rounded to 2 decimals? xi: 9.84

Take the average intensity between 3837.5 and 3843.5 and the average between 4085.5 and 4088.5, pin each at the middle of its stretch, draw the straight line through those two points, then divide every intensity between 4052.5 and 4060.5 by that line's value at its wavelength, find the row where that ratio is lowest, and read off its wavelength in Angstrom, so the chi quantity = 4057.0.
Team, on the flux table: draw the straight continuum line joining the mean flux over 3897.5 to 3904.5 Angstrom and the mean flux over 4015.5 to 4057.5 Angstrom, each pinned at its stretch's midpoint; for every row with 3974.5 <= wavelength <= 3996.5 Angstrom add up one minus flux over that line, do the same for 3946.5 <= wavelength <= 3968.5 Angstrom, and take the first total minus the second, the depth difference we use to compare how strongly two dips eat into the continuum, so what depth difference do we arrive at -2.6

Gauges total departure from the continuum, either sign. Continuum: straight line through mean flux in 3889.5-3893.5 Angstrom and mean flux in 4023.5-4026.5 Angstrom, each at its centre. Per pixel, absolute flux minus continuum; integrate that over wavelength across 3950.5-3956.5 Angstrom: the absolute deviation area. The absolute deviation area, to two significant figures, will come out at 4.0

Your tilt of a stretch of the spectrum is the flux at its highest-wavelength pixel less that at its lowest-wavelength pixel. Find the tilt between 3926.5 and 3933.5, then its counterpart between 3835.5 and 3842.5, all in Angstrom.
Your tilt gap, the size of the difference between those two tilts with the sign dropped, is 7.8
